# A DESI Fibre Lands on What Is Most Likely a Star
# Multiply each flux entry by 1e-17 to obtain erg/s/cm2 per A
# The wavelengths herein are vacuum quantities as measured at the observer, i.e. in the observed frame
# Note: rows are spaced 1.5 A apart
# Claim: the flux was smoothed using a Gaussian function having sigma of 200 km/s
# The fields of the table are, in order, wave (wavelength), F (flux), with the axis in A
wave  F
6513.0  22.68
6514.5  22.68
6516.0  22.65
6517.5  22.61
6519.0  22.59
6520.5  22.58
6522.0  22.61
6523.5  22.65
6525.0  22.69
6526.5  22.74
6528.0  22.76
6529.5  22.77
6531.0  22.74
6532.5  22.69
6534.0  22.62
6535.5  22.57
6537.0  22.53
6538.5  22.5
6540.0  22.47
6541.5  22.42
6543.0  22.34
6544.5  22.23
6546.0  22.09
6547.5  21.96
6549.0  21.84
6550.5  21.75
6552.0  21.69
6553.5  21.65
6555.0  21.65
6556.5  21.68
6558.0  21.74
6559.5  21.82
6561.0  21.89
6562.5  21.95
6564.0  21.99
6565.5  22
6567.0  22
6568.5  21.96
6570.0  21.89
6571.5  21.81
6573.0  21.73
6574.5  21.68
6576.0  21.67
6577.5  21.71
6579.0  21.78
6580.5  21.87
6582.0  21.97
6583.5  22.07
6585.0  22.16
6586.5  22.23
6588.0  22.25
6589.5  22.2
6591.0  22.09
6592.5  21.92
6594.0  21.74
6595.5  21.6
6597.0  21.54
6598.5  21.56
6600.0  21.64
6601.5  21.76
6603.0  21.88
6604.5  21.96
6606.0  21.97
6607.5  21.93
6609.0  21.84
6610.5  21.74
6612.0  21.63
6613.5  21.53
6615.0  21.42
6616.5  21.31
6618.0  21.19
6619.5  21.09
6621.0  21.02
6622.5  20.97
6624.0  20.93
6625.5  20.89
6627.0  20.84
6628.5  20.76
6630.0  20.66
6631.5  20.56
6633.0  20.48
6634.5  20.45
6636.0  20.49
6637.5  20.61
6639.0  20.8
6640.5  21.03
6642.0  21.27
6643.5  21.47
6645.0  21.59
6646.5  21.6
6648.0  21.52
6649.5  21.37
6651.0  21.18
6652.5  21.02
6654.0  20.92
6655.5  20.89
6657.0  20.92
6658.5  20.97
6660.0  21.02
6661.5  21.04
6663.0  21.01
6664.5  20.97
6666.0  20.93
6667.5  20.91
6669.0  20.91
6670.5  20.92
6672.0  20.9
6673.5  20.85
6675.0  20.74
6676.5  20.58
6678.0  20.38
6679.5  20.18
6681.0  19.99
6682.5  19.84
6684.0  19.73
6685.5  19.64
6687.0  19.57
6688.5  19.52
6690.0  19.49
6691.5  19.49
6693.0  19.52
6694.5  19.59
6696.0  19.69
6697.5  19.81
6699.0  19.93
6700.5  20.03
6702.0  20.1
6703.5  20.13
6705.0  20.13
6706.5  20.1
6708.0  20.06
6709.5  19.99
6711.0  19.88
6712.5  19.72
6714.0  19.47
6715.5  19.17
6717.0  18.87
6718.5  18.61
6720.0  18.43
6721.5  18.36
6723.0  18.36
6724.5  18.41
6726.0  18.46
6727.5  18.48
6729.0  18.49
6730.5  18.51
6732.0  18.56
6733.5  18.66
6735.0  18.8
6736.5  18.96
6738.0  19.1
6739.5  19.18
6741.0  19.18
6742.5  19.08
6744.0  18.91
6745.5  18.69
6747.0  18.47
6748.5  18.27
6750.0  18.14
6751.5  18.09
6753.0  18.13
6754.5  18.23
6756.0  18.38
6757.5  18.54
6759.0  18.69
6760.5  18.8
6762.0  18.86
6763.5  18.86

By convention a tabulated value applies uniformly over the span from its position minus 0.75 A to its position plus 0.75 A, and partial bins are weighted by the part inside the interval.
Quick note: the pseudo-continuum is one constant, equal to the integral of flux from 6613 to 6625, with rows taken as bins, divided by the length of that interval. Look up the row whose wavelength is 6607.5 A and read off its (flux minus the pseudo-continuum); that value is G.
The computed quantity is 0.8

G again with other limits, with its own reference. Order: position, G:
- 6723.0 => -2.8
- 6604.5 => 0.8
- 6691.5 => -1.7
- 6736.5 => -2.2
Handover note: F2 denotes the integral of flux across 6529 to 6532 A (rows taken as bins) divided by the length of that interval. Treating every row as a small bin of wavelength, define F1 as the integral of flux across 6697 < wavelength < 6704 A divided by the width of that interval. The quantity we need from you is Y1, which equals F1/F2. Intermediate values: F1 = 20.0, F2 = 22.7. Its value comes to 0.88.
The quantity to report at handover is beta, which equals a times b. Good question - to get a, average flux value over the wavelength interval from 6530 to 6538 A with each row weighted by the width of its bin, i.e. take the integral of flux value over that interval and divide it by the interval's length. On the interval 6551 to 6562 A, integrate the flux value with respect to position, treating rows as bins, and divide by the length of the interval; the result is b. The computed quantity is 492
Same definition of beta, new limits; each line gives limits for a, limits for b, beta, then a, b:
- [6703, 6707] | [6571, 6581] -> 438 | 20.1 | 21.7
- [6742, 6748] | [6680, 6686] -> 372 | 18.8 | 19.8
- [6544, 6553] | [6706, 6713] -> 437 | 21.9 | 20.0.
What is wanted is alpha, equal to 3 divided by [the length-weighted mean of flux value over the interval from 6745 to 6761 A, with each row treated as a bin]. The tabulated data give 0.163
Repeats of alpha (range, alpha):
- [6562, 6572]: 0.137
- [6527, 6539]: 0.132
